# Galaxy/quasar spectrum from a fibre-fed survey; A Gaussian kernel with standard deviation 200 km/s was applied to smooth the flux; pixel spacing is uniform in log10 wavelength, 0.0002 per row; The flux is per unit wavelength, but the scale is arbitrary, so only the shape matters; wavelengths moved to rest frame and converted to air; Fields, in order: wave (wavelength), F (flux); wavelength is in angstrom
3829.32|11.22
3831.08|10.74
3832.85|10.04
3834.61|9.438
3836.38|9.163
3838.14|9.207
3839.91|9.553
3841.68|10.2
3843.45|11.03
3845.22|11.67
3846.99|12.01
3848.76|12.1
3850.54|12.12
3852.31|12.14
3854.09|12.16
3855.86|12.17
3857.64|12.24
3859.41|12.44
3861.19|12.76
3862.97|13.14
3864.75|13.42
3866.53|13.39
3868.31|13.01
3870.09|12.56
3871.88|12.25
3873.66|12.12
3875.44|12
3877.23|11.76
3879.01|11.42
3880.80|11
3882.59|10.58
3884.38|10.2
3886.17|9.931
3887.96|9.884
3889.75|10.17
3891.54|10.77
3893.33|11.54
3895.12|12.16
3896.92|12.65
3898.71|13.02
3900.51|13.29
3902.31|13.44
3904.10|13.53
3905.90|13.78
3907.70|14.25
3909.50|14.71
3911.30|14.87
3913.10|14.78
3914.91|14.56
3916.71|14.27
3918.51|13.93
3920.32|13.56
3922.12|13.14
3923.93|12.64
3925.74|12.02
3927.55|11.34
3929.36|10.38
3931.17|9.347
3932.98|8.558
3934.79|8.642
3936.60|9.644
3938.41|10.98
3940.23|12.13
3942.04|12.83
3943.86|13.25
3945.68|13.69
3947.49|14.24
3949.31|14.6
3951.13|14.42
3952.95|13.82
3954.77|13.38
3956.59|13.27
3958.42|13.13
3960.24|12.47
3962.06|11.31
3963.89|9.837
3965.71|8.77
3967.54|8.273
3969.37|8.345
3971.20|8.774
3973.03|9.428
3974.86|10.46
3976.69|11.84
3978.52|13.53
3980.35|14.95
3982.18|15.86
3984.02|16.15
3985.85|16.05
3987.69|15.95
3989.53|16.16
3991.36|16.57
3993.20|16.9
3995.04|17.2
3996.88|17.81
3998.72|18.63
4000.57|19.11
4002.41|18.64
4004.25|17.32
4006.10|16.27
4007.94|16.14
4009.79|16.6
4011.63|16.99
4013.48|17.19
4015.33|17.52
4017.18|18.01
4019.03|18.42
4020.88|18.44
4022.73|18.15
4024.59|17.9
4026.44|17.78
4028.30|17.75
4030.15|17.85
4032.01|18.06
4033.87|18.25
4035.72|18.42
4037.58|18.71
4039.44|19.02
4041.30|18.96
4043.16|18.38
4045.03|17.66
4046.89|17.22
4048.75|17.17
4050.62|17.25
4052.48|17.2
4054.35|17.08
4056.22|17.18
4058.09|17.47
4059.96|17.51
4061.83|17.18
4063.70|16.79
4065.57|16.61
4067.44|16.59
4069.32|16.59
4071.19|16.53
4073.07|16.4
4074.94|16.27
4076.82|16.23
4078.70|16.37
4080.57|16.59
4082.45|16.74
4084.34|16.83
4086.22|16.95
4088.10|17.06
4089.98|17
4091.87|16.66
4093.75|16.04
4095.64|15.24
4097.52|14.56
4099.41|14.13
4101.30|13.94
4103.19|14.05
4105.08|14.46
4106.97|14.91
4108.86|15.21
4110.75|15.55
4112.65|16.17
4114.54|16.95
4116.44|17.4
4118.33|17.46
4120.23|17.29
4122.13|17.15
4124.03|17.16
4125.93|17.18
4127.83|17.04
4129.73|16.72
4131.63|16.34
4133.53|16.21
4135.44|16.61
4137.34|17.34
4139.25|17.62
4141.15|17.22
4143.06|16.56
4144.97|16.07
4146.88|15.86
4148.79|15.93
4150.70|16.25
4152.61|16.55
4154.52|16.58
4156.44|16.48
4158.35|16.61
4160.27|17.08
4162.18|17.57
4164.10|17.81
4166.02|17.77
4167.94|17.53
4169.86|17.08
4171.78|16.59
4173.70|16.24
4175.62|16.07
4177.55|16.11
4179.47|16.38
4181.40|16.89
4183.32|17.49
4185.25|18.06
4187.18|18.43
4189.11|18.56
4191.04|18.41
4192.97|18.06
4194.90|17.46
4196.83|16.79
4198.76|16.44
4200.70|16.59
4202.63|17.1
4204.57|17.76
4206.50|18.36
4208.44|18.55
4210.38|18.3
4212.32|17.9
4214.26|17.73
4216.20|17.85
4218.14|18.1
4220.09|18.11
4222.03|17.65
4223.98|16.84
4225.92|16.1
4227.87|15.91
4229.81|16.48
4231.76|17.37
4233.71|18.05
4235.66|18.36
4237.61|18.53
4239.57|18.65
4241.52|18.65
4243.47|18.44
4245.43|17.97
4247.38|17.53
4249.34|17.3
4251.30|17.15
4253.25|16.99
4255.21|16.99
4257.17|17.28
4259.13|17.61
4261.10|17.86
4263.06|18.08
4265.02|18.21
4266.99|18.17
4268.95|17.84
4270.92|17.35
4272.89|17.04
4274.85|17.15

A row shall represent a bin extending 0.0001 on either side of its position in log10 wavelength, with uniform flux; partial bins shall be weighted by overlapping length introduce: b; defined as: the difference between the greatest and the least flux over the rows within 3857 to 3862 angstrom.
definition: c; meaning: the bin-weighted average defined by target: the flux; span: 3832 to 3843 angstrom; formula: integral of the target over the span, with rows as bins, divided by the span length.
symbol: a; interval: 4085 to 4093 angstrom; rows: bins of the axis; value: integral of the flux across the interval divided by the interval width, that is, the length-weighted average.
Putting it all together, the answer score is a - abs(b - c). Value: 8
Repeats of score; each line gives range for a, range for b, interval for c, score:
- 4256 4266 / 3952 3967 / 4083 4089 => 6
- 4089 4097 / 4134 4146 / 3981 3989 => 2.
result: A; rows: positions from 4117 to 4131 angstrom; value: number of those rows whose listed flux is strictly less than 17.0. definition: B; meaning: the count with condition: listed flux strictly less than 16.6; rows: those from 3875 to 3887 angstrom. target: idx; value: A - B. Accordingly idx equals -6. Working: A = 1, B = 7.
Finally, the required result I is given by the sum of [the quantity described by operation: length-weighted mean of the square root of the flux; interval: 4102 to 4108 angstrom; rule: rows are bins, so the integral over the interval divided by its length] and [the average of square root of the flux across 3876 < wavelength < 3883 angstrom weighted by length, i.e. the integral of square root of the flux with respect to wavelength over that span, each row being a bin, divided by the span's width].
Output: 7.16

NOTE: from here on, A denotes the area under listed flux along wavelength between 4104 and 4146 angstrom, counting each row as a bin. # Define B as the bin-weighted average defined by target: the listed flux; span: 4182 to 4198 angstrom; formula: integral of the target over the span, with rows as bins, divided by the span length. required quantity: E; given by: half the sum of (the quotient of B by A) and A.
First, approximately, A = 696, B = 17.9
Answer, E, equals 348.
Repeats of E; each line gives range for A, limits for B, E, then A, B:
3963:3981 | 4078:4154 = 93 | 186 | 16.3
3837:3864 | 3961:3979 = 157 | 315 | 10.0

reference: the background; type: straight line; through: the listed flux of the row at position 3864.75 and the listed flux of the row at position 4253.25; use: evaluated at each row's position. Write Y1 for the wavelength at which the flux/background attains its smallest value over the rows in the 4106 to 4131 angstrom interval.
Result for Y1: 4106.97 angstrom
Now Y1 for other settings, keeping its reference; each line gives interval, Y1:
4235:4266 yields 4255.21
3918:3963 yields 3932.98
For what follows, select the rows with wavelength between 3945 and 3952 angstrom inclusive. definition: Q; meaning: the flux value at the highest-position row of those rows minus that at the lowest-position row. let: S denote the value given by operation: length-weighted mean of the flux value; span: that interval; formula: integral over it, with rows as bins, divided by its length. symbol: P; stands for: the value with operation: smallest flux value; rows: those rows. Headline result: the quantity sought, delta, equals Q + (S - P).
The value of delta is 1.3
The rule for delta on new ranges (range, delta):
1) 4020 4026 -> -0.3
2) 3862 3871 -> 0.0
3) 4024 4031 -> 0.0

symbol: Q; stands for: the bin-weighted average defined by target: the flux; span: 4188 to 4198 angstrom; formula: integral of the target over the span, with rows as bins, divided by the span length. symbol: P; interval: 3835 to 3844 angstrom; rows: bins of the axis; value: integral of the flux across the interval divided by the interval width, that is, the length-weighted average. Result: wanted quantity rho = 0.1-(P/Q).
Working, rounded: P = 9.8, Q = 18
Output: -0.4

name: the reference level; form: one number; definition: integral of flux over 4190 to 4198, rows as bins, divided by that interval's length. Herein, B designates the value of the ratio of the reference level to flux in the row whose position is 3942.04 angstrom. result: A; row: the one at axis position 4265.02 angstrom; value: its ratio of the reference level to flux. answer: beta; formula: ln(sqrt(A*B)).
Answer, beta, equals 0.15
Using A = 0.97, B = 1.38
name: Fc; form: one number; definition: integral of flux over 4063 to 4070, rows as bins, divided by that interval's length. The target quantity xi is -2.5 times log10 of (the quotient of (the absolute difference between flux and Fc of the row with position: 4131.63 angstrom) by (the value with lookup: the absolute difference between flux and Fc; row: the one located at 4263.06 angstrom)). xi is 2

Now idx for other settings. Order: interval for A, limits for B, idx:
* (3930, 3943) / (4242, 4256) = 7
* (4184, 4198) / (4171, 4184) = -4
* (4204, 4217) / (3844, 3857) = -7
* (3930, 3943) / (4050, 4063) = 7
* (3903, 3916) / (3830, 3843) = 0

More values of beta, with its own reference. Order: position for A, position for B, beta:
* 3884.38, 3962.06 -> 0.50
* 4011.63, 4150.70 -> 0.06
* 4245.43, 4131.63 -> 0.03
